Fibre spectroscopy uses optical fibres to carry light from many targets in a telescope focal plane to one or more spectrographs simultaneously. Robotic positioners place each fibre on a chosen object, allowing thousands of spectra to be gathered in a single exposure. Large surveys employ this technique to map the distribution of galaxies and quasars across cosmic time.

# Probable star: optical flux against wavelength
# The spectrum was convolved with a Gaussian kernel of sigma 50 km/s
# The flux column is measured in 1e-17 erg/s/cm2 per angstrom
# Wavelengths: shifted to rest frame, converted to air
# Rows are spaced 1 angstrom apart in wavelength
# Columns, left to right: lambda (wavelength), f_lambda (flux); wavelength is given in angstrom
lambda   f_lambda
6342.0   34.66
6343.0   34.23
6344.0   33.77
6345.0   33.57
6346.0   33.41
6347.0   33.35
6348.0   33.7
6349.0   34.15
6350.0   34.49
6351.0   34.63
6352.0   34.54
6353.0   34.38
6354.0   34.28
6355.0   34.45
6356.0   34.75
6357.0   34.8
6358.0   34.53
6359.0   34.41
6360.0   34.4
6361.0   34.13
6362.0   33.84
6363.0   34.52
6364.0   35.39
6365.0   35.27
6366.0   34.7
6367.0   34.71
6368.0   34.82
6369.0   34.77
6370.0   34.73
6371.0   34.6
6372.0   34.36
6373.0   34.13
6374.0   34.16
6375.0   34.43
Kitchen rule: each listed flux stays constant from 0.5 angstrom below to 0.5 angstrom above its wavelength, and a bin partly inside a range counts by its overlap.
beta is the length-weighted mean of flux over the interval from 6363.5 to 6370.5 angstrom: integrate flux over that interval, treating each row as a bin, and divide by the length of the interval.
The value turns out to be 34.9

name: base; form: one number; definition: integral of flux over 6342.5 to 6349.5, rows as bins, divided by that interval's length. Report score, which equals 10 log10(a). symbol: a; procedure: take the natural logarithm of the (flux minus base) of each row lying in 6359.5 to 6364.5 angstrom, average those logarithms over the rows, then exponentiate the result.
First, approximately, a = 0.5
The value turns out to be -3.0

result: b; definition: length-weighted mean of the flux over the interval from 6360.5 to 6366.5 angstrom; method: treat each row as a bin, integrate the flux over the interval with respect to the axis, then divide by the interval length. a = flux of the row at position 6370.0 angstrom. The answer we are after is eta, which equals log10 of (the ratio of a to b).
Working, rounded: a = 34.73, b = 34.6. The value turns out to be 0.001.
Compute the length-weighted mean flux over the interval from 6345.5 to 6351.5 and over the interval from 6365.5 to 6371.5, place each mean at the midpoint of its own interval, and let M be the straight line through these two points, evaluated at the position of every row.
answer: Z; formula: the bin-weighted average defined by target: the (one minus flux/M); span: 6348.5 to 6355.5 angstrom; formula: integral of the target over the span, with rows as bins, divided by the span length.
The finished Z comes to -0.010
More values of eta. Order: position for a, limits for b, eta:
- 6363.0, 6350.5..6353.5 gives 0.000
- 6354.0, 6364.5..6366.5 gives -0.009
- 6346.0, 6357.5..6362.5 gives -0.011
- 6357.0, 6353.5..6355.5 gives 0.005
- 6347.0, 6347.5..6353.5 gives -0.012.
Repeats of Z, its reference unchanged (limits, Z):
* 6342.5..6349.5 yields 0.004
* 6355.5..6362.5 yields -0.002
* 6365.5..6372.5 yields 0.002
